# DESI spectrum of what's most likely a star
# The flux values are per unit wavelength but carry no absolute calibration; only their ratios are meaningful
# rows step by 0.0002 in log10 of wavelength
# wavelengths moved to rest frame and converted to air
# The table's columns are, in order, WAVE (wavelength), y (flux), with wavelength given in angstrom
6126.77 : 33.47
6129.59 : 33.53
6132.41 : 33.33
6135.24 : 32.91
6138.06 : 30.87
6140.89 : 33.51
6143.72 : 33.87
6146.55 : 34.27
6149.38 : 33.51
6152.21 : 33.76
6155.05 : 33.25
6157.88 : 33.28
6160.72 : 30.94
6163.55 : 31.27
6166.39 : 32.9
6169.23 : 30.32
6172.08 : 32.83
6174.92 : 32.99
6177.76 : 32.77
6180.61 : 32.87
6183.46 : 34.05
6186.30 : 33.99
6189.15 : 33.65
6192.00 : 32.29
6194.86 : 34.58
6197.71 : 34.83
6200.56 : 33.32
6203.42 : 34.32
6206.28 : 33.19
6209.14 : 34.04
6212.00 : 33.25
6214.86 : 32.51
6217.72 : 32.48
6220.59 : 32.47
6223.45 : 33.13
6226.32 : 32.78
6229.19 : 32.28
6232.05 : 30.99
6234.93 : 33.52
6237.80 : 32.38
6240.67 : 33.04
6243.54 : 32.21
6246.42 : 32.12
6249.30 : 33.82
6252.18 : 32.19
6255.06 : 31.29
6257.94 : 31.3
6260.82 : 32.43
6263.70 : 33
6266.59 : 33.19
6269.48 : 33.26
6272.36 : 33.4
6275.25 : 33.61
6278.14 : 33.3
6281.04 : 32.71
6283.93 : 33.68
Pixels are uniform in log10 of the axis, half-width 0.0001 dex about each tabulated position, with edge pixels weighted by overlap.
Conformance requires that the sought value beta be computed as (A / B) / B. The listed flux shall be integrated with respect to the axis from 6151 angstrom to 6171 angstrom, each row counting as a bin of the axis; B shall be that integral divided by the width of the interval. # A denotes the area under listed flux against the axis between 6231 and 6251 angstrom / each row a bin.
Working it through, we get 0.63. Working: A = 652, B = 32.2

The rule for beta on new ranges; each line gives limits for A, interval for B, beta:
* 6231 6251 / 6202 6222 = 0.59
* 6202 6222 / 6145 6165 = 0.61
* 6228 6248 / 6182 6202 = 0.57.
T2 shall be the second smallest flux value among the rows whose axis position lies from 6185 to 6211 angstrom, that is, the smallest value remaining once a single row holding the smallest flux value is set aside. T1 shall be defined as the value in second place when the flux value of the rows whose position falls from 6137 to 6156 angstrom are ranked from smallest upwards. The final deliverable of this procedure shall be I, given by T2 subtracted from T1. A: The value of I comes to 0.1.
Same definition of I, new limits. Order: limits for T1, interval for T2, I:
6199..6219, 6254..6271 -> 1.2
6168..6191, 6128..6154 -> -0.1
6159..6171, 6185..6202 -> -2.4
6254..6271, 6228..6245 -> -0.9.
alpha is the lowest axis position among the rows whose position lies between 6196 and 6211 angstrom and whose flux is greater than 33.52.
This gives 6197.71 angstrom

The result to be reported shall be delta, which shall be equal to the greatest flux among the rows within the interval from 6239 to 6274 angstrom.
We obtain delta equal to 33.82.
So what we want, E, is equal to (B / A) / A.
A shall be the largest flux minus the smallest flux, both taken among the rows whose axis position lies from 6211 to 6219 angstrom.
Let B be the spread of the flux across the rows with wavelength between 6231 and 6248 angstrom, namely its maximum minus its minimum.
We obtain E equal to 4.27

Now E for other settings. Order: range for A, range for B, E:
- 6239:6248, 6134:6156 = 4.02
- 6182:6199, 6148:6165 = 0.44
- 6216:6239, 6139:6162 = 0.52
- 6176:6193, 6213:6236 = 0.82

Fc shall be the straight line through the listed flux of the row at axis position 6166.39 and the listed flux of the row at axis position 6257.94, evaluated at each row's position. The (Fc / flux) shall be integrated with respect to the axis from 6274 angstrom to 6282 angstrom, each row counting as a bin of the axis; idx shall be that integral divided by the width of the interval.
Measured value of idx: 0.93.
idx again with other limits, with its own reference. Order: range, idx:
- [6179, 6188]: 0.97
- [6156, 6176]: 1.03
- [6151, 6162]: 1.01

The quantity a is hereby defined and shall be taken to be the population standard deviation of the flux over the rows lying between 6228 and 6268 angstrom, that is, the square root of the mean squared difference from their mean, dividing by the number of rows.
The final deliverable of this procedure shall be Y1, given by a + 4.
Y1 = 4.81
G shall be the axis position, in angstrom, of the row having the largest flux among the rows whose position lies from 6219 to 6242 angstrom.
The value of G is 6234.93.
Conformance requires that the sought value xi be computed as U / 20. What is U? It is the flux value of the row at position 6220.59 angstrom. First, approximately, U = 32.47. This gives 1.62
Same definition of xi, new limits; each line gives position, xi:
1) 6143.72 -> 1.69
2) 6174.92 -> 1.65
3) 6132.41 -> 1.67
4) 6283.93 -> 1.68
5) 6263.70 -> 1.65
